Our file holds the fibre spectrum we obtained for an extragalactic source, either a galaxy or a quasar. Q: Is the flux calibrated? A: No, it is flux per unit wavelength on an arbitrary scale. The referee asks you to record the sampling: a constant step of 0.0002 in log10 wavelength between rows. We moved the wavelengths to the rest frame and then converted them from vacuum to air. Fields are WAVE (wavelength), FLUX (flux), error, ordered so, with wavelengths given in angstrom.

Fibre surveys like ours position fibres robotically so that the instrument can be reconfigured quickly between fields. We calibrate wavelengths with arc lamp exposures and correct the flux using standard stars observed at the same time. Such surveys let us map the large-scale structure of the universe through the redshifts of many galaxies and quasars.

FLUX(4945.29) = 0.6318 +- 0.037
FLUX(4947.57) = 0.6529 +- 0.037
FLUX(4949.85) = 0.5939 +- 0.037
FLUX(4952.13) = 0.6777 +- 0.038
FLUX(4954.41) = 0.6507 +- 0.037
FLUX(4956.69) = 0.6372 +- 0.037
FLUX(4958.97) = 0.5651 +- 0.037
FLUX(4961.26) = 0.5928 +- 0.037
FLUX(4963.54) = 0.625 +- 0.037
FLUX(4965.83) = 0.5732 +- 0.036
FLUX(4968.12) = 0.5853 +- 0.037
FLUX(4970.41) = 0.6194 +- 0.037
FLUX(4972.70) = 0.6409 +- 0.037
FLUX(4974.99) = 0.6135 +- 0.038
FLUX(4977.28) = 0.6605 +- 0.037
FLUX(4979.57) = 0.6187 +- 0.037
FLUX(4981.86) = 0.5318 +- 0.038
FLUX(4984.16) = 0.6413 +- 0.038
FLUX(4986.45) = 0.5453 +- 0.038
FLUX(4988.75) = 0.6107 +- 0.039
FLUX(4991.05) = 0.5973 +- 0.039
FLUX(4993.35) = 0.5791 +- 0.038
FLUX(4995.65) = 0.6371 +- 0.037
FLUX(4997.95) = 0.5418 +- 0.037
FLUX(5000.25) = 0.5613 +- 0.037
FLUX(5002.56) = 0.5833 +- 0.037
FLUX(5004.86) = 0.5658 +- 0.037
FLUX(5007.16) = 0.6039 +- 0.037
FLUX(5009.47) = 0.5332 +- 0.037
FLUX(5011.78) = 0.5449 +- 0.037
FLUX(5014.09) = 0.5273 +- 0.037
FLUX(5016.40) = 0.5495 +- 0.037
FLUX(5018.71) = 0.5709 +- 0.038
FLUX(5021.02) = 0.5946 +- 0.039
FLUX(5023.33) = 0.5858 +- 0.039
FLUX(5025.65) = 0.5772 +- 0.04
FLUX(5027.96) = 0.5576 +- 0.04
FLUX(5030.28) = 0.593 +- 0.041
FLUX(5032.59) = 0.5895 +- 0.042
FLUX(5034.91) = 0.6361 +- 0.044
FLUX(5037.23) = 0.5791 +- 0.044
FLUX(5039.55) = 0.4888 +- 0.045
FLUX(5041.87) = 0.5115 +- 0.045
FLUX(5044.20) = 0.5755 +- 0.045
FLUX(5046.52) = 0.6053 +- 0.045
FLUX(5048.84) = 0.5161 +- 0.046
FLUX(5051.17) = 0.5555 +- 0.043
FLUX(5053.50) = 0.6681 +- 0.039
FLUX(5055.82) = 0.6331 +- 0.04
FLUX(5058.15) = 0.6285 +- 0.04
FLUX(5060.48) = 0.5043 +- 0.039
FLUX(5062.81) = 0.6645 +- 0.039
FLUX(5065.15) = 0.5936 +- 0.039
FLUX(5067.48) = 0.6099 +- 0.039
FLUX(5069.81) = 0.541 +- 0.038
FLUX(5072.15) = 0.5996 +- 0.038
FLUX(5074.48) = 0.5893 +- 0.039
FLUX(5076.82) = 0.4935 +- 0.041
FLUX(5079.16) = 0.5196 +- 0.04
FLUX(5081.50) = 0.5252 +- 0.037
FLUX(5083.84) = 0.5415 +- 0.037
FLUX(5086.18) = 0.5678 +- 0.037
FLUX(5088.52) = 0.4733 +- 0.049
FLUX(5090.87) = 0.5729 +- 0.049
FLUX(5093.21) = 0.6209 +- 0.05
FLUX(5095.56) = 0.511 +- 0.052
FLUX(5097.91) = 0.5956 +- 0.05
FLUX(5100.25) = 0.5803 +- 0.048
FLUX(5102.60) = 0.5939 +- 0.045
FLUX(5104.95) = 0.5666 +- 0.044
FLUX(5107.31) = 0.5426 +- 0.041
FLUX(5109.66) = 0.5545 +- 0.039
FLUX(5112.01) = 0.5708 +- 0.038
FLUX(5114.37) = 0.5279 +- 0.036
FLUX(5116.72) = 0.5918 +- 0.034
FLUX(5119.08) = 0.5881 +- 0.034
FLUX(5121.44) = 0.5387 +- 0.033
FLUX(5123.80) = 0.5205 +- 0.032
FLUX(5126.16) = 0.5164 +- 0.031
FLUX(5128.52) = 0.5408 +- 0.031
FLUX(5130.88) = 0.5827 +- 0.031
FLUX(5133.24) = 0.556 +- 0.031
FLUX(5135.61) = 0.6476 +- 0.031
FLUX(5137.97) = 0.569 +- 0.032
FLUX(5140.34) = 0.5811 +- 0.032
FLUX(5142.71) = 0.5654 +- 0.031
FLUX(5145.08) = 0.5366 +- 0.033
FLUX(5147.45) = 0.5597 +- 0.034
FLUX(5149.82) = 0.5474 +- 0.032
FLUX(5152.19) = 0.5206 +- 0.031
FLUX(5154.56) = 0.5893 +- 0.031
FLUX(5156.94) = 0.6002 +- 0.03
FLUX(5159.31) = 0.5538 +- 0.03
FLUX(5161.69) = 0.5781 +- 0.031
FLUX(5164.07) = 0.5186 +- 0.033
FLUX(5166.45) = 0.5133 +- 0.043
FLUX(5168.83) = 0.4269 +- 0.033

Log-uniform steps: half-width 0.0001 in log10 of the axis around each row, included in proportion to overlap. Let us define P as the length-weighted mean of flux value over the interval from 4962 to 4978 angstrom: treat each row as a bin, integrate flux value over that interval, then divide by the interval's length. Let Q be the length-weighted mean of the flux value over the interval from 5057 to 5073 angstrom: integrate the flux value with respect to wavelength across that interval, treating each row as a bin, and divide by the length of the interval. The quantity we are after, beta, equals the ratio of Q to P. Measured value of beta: 0.96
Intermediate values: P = 0.615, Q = 0.591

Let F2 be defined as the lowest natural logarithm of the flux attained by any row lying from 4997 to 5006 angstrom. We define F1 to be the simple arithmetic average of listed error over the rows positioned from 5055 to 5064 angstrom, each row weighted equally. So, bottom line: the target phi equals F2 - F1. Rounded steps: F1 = 0.0395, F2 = -0.61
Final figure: -0.652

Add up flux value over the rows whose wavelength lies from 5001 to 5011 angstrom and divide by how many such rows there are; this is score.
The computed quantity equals 0.572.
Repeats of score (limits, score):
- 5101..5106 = 0.580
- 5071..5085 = 0.545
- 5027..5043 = 0.565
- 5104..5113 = 0.559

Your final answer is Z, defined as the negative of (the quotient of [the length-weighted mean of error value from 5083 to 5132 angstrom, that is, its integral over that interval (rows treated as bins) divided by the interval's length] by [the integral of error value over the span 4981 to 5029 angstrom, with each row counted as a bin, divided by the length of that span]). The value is -1.06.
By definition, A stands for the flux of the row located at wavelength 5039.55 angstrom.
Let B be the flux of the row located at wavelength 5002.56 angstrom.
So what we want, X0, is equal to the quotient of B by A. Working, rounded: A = 0.4888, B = 0.5833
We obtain 1.19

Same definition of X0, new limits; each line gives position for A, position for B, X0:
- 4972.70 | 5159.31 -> 0.86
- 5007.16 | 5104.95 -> 0.94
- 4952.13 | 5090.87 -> 0.85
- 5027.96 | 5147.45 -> 1.00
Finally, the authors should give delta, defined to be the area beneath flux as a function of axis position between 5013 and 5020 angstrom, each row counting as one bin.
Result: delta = 3.85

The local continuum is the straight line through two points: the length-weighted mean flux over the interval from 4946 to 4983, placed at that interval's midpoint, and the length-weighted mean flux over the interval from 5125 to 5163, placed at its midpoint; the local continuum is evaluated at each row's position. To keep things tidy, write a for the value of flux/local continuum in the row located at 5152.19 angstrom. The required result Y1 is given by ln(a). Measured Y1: -0.08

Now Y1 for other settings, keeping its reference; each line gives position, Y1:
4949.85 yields -0.04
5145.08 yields -0.05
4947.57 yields 0.05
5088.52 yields -0.20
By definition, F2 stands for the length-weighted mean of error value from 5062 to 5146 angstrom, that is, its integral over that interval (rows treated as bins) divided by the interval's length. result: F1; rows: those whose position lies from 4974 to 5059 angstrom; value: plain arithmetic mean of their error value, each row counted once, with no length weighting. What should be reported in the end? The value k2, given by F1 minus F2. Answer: 0.001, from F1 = 0.0396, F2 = 0.0384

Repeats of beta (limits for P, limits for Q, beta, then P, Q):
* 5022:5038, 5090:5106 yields 0.98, 0.589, 0.578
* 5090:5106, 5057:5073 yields 1.02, 0.578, 0.591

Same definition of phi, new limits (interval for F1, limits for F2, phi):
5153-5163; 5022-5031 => -0.615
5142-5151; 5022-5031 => -0.617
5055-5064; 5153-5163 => -0.630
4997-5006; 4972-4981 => -0.526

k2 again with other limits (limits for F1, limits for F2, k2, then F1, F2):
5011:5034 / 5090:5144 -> 0.001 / 0.0390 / 0.0380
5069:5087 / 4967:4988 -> 0.001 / 0.0384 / 0.0375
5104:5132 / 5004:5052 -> -0.006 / 0.0353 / 0.0409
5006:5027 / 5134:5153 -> 0.006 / 0.0379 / 0.0320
